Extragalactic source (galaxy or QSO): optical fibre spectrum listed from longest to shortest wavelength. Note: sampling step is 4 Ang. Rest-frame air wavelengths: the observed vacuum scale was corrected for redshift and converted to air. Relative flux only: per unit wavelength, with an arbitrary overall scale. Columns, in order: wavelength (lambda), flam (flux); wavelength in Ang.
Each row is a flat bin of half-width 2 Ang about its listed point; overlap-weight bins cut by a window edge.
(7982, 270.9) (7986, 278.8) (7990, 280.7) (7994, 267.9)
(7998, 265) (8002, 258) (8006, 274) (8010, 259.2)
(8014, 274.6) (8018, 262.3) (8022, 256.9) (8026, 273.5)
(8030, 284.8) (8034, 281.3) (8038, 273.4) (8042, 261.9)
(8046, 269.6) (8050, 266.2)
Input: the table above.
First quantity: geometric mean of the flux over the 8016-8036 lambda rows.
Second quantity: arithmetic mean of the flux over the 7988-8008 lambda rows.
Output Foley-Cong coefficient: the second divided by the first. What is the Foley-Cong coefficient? 0.99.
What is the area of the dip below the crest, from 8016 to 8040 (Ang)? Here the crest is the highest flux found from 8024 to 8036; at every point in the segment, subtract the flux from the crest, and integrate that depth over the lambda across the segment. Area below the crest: 306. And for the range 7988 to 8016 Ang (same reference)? 457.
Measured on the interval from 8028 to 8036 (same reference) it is 14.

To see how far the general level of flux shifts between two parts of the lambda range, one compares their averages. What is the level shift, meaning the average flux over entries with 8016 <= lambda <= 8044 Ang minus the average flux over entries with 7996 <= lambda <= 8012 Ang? 7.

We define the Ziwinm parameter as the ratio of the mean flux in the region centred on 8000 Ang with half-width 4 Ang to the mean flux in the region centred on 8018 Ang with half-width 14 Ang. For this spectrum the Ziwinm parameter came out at 0.97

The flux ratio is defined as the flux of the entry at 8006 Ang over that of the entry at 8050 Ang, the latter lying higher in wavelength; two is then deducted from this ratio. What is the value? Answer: -0.97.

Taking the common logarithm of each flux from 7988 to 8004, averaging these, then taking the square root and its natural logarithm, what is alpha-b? 0.443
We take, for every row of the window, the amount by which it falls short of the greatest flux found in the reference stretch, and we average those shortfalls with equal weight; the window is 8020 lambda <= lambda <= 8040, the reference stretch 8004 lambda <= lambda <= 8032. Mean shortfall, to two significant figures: 11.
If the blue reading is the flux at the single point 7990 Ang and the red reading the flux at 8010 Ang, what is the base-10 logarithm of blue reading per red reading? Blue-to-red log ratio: 0.035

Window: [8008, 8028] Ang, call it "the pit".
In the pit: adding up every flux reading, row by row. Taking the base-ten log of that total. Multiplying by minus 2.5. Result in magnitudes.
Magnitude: -7.8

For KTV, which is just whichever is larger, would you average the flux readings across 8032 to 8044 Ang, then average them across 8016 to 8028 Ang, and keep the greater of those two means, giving 272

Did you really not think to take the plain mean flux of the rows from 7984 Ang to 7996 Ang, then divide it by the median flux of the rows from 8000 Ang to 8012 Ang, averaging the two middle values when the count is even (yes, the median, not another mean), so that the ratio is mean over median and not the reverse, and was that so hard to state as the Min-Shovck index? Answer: 1.06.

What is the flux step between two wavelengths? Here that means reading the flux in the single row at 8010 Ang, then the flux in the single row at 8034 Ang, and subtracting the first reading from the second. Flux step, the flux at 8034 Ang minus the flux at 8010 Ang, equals 22.1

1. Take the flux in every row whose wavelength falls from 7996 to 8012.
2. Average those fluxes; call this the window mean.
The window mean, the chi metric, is 264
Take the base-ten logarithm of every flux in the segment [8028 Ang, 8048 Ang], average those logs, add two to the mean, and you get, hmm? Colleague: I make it 4.438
